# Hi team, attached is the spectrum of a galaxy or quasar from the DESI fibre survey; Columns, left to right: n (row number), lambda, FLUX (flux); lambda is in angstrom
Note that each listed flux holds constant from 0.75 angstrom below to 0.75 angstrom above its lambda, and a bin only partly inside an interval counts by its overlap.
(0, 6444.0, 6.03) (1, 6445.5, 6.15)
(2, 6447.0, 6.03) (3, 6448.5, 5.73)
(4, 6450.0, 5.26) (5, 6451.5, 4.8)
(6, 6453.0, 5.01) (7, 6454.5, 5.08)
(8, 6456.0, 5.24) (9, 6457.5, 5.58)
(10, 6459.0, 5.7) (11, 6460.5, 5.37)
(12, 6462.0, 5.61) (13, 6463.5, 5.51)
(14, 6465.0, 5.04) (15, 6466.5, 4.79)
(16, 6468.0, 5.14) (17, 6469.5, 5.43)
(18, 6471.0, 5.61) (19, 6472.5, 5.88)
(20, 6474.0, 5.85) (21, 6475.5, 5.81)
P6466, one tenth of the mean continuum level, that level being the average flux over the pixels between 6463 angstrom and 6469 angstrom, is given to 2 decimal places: 0.51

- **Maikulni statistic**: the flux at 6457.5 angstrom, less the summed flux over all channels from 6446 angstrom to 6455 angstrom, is -26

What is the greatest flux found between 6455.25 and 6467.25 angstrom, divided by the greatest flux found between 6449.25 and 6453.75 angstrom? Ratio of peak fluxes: 1.08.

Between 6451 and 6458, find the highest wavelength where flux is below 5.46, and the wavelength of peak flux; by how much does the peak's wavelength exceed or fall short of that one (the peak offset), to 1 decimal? 1.5 angstrom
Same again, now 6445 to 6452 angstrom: -6.0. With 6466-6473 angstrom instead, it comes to 3.0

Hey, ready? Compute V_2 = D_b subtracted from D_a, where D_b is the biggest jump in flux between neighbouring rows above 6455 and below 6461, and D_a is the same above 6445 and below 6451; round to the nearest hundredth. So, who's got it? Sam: 0.13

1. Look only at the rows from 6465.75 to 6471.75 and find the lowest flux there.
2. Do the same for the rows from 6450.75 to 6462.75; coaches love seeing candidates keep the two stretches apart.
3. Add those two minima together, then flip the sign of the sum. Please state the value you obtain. -9.6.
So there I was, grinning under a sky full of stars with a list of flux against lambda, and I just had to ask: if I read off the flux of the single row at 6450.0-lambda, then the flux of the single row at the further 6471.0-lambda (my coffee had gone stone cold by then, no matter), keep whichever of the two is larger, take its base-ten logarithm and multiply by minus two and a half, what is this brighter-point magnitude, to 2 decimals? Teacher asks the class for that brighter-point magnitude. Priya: -1.87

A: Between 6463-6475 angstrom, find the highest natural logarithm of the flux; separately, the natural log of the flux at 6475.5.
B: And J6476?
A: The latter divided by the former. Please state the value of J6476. 0.993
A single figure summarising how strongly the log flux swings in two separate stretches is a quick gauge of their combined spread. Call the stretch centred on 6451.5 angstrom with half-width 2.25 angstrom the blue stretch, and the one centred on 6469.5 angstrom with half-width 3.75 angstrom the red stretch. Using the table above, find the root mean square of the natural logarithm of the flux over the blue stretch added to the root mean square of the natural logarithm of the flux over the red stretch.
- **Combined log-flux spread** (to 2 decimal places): 3.29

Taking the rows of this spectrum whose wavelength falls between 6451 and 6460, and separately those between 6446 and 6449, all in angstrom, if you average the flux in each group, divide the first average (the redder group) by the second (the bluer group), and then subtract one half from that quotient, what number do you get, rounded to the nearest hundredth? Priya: 0.39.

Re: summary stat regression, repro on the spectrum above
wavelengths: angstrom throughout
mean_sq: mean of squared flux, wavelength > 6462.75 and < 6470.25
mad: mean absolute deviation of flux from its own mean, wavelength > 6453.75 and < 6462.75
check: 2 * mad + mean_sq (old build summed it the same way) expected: 27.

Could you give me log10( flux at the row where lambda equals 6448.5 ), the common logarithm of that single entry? 0.758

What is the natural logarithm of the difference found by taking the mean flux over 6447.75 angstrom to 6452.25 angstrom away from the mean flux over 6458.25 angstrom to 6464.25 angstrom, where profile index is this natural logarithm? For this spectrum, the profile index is -1.26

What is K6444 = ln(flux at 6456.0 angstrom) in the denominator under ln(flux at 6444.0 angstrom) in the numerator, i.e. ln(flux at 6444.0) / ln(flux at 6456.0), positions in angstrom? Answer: 1.08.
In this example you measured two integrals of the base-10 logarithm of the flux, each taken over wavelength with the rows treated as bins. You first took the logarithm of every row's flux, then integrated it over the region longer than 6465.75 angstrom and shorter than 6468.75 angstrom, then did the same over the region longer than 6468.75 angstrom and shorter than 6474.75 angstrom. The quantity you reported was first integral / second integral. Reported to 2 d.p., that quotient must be 0.46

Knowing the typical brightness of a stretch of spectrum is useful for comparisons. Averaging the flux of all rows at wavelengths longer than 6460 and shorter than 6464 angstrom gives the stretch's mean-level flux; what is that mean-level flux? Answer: 5.50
